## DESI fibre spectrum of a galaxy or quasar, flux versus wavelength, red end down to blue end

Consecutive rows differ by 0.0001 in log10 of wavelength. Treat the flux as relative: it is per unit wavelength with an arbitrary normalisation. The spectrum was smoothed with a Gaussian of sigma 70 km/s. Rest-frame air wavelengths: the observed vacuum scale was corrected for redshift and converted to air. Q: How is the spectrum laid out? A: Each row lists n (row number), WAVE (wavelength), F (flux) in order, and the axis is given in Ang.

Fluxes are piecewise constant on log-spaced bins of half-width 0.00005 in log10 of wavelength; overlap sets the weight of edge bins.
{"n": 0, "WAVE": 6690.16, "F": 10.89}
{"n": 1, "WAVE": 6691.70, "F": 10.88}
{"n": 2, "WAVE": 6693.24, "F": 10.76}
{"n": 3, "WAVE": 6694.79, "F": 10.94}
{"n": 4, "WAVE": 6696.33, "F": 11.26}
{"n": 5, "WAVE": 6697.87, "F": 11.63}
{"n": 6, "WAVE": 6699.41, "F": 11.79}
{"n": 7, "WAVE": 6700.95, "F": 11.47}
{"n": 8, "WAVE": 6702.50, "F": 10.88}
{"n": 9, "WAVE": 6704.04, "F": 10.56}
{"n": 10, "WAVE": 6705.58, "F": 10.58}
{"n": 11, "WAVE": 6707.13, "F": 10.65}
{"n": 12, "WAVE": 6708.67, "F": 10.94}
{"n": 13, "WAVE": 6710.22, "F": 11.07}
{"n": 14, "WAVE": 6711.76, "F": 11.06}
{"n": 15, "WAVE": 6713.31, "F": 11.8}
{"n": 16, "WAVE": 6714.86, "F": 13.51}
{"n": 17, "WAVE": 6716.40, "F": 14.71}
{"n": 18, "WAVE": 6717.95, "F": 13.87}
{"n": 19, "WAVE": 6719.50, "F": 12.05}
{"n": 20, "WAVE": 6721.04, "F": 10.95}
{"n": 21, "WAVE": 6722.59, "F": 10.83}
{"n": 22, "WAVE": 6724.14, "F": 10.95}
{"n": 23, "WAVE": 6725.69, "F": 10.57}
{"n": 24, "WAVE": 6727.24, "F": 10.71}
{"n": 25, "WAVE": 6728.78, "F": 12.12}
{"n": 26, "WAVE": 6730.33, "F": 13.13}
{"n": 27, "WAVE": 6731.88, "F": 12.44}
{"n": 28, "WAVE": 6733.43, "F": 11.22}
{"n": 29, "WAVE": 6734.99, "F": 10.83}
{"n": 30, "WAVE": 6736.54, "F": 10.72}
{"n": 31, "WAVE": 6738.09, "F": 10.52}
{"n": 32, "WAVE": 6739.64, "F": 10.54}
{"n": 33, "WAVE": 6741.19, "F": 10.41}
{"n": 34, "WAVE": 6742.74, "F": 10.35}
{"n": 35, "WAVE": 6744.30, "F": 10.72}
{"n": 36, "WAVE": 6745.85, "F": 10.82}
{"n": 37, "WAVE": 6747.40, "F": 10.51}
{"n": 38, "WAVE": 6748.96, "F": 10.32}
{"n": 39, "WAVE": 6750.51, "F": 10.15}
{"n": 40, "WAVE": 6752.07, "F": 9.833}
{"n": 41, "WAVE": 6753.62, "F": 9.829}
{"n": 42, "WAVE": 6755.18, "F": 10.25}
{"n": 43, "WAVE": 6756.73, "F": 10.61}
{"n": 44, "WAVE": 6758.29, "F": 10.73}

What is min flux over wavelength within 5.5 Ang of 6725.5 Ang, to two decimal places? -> 10.57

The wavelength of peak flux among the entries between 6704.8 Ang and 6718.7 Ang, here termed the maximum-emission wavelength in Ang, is 6716.40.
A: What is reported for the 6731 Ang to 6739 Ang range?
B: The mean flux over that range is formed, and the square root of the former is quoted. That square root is 3.34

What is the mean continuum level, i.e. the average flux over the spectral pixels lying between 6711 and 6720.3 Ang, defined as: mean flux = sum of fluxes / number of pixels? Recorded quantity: 12.8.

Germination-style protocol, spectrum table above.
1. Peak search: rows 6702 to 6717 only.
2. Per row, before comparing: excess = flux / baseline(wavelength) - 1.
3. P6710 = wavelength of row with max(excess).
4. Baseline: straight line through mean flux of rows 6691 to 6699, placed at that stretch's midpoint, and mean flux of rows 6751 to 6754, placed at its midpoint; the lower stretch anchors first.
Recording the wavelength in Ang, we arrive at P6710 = 6716.40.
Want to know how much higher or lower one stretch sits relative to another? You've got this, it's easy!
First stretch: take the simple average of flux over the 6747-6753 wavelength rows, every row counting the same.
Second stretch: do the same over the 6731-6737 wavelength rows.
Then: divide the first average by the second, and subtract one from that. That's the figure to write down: -0.10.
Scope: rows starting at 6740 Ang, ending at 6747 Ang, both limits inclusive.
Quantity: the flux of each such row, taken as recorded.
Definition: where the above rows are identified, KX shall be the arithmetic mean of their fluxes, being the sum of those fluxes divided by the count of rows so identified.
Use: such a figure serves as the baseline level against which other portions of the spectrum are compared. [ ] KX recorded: 10.6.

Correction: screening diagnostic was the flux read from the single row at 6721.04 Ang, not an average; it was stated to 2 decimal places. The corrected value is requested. 10.95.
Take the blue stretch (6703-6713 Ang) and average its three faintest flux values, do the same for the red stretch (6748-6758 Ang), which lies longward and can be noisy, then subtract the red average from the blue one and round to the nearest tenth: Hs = 0.7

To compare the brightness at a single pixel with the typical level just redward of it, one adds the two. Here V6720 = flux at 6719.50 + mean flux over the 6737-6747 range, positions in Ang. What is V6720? 22.6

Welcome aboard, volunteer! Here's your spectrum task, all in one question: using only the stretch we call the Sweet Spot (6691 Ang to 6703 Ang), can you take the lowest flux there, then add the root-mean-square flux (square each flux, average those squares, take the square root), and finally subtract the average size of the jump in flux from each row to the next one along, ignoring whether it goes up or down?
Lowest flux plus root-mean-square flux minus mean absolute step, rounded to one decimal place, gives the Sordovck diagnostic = 21.7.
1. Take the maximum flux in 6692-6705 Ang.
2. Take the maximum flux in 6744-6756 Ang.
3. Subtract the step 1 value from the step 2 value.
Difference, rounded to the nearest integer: -1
